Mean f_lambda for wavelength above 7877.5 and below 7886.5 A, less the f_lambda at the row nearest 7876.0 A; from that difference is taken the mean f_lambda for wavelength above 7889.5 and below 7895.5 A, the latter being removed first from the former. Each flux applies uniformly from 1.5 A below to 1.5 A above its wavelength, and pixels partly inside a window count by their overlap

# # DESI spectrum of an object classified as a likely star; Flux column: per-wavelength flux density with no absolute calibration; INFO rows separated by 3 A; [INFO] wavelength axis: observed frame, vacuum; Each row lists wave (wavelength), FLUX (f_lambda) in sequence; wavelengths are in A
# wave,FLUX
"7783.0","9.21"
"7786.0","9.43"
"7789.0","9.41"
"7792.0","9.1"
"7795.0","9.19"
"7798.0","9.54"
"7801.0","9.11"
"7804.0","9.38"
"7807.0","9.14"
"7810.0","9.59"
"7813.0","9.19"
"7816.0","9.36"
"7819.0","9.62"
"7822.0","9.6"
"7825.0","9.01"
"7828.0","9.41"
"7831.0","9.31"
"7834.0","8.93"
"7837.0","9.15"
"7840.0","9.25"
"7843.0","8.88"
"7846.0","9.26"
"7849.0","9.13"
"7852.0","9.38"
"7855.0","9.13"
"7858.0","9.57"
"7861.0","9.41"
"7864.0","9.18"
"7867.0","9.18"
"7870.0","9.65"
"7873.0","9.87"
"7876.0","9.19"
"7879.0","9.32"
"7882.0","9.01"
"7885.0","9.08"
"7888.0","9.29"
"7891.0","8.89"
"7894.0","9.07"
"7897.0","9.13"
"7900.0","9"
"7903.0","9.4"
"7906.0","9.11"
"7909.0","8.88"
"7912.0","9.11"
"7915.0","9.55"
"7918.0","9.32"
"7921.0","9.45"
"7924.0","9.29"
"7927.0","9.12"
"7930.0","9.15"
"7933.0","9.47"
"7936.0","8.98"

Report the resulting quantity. -9.0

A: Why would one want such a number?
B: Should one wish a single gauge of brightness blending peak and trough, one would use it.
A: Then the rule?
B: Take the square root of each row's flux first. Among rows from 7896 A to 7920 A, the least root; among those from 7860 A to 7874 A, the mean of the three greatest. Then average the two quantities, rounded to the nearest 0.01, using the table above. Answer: 3.04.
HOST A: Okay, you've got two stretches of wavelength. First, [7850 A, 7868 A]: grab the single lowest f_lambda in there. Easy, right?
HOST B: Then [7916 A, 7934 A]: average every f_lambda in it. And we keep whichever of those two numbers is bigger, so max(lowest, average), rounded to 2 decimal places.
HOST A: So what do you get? 9.30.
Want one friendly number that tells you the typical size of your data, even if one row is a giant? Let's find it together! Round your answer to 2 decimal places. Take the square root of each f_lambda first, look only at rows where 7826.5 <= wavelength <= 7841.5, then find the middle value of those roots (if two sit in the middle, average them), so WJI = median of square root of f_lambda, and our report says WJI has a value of 3.04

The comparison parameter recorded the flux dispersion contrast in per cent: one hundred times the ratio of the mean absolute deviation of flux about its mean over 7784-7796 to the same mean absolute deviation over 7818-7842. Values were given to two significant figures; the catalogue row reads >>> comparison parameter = 69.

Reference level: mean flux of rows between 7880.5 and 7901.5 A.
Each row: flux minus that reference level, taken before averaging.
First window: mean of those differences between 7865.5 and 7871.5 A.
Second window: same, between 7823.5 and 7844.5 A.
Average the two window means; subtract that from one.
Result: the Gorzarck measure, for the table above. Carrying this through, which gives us 0.79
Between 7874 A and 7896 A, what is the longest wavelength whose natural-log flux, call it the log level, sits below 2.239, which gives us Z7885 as 7894.0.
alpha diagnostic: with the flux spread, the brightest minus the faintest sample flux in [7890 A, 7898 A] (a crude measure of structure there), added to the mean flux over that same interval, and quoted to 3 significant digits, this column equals 9.27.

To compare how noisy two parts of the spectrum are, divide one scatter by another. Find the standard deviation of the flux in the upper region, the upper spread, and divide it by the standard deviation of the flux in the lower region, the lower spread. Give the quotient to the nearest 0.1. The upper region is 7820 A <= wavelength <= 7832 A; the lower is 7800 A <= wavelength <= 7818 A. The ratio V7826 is 1.3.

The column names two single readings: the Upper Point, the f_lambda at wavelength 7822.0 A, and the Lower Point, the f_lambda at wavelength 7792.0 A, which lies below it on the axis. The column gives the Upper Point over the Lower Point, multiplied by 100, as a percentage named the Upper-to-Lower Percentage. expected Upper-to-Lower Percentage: 105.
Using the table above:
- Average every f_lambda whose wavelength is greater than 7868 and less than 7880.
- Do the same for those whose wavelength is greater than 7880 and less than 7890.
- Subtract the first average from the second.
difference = -0.38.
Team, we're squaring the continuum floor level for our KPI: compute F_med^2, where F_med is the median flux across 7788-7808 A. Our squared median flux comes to 84.5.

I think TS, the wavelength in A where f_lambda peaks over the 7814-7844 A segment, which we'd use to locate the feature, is 7819.0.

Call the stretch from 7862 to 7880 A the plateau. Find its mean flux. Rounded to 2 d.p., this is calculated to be 9.40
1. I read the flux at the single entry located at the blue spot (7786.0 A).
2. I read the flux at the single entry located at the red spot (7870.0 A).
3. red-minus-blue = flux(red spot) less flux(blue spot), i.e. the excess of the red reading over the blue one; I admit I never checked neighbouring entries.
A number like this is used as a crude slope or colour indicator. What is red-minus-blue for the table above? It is 0.22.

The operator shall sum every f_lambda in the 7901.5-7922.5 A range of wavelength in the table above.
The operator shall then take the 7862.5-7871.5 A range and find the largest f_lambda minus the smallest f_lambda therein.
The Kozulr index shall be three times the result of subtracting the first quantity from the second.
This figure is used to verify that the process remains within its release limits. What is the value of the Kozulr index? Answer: -193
